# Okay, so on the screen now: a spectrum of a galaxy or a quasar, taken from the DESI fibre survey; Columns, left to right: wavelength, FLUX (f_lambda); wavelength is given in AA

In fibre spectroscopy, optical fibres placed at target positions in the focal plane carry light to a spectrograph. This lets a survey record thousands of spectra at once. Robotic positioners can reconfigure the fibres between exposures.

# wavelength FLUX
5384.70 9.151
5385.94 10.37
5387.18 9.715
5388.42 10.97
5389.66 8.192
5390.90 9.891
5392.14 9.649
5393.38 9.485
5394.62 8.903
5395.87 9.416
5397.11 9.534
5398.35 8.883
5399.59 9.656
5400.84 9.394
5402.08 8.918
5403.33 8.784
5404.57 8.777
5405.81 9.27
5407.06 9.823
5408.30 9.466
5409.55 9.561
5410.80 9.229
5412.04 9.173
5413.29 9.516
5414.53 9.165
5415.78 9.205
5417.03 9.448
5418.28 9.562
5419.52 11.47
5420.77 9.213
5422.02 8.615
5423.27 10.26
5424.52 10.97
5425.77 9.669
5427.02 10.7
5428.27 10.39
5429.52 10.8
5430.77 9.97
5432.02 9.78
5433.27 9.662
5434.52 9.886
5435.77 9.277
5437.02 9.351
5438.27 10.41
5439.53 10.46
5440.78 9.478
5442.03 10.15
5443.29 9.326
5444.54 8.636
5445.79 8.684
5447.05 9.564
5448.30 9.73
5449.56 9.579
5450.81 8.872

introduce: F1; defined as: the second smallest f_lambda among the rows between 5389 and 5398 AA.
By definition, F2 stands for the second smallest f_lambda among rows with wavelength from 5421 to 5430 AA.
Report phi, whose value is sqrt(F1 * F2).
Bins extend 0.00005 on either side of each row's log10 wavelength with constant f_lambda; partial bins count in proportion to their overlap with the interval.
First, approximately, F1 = 8.903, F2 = 9.669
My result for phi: 9.28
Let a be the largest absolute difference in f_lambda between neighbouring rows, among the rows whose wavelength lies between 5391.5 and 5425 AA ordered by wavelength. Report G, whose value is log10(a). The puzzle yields 0.4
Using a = 2.3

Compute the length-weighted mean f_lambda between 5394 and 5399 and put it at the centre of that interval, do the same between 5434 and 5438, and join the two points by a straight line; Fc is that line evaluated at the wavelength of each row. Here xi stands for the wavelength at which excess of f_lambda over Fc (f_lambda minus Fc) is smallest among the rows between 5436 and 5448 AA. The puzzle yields 5444.54 AA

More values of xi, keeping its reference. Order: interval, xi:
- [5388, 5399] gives 5389.66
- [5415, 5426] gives 5422.02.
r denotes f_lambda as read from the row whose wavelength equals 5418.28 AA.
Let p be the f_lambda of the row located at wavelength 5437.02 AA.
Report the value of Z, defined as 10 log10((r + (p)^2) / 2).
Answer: 16.9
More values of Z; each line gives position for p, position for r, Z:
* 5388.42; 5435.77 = 18.1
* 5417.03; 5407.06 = 16.9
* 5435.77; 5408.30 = 16.8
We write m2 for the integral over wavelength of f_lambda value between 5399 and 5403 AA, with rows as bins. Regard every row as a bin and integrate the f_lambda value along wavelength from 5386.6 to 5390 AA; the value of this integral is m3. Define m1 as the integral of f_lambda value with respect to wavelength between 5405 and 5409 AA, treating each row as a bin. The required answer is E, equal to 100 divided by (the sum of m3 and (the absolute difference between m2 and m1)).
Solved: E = 2.9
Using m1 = 38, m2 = 37.0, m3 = 33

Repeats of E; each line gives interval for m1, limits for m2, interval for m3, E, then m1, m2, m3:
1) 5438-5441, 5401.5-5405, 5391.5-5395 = 3.0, 30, 30.9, 33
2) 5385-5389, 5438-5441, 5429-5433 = 2.0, 41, 30.5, 41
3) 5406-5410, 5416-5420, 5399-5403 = 2.6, 38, 40.1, 37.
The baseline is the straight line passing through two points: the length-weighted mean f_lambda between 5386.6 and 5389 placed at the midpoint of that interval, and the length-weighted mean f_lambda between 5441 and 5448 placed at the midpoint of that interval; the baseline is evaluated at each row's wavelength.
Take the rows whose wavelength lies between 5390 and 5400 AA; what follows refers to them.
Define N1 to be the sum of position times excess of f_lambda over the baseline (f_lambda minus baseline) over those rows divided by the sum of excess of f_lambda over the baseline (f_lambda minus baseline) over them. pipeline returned 5395.5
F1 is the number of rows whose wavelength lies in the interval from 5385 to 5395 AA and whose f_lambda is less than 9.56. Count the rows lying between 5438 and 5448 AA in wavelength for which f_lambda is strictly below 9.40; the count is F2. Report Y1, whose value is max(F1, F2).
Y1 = 3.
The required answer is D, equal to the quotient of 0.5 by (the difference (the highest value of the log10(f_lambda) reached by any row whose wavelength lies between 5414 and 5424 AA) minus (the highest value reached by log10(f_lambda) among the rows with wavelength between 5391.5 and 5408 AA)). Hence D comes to 7.4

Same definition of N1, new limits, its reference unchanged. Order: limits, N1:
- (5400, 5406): 5403.4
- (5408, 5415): 5411.6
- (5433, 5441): 5438.3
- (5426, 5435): 5429.5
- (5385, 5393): 5390.0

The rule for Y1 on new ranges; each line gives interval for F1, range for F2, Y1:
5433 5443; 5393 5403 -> 4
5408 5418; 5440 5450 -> 7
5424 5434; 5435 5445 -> 4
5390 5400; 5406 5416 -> 5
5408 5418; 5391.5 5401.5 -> 7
